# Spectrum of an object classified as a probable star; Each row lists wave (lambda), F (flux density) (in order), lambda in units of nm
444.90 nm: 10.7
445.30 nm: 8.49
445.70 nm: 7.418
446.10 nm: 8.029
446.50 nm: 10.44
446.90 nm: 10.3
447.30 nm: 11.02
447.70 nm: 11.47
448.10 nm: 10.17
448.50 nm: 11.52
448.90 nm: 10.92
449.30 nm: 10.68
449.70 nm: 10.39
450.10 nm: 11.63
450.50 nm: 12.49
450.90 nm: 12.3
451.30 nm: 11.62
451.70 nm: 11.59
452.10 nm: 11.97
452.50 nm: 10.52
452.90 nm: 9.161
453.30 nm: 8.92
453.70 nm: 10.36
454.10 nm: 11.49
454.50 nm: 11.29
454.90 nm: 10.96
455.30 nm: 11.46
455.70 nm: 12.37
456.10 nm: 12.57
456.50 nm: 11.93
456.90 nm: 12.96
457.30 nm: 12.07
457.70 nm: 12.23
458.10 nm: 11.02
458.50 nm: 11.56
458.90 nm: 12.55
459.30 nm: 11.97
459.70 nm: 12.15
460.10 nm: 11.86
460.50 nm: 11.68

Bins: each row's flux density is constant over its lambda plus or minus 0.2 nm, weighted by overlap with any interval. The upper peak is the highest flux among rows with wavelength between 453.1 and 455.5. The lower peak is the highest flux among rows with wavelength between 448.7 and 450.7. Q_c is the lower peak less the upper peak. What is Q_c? 1.0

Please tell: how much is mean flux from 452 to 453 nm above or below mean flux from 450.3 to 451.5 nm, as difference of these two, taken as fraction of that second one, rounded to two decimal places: -0.13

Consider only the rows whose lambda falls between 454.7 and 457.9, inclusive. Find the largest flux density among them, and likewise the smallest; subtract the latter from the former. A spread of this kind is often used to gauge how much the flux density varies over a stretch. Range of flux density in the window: 2.0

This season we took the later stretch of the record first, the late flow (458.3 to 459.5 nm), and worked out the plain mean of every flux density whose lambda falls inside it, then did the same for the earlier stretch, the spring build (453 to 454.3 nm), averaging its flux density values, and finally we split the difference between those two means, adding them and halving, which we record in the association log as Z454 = 11.1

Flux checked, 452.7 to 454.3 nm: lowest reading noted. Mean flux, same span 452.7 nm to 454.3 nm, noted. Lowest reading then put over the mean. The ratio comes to 0.89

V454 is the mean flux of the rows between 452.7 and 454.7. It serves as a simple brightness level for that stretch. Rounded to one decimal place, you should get 10.2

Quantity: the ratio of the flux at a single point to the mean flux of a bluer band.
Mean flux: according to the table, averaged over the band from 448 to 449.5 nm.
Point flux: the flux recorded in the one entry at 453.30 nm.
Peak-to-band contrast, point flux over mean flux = 0.82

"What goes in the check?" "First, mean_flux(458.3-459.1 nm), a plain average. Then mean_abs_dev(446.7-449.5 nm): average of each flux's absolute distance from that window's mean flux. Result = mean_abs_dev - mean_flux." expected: -11.6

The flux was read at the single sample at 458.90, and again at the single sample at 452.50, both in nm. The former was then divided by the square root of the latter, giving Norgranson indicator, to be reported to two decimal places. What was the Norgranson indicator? 3.87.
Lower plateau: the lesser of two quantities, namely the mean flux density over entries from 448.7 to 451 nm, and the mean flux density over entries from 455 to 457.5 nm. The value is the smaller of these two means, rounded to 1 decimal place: 11.4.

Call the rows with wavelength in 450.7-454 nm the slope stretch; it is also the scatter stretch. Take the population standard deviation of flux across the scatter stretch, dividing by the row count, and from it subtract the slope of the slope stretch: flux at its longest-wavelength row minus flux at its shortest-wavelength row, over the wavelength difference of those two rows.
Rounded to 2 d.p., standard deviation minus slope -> 1.89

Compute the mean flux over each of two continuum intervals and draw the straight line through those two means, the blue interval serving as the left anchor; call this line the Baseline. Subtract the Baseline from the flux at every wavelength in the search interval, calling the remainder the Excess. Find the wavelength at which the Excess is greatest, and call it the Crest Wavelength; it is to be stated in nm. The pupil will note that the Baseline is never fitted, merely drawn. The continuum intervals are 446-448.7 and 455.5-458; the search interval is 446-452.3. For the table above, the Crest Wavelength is 450.50 nm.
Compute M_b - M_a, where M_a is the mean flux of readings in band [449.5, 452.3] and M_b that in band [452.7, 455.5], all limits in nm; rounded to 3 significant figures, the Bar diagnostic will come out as -1.19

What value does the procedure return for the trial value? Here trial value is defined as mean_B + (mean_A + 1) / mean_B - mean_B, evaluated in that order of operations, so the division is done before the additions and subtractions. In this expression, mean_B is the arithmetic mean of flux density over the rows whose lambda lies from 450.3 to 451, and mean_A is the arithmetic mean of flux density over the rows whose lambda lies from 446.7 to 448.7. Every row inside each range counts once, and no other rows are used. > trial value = 0.96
